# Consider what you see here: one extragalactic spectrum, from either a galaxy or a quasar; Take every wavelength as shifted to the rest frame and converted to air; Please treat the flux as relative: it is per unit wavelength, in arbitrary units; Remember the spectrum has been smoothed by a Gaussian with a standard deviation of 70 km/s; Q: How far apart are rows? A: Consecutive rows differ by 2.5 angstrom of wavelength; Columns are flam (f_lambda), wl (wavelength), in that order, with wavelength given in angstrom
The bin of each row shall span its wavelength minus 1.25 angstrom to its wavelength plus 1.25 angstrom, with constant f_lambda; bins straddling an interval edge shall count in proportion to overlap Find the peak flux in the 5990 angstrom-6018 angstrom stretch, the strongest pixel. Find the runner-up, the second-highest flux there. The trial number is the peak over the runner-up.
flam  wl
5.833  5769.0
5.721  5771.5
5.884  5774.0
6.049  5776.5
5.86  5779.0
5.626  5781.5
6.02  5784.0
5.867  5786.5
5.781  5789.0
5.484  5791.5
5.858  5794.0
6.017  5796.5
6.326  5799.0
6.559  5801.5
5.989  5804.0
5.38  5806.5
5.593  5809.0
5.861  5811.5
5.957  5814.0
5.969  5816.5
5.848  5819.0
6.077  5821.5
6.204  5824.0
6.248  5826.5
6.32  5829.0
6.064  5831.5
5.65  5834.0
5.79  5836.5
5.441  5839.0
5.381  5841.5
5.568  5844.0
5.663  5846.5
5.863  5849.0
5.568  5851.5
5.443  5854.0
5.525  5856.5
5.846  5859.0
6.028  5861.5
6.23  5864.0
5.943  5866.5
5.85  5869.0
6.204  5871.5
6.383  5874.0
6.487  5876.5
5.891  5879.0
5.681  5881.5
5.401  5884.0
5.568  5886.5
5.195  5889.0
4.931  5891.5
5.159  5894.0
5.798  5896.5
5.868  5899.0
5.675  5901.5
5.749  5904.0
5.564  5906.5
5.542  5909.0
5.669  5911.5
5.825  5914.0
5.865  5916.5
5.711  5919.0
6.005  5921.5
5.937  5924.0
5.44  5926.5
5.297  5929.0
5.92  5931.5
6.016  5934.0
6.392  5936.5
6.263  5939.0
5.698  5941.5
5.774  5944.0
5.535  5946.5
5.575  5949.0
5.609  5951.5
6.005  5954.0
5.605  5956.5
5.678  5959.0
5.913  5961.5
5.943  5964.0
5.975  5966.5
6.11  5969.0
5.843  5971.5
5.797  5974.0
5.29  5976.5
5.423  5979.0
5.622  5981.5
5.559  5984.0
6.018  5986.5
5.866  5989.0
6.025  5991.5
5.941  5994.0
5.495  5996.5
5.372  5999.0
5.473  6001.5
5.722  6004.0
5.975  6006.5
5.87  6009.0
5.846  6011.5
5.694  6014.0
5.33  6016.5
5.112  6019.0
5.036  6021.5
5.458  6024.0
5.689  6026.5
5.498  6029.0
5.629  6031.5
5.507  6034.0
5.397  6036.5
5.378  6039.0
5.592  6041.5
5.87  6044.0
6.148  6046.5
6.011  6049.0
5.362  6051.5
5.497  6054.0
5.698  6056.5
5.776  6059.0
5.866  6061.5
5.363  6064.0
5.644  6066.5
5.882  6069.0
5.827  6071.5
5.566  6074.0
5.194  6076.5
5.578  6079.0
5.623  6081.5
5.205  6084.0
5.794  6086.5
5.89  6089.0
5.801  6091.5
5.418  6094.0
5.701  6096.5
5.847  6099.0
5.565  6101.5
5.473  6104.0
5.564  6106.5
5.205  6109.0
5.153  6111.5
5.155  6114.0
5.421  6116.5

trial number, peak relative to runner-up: 1.01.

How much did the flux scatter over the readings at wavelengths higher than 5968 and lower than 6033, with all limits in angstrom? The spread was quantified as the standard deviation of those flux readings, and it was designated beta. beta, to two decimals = 0.28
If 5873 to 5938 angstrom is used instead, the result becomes 0.37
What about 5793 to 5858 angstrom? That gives 0.32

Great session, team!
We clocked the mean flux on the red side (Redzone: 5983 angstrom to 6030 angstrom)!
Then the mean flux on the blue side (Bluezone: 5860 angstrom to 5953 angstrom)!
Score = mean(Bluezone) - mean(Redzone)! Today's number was 0.1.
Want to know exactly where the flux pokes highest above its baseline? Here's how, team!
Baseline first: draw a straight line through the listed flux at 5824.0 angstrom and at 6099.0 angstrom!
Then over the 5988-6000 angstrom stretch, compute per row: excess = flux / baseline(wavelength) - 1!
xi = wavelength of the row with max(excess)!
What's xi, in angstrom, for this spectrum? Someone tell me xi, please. 5991.5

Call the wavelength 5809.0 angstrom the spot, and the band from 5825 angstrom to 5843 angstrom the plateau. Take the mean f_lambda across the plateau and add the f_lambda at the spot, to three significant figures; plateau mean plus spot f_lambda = 11.4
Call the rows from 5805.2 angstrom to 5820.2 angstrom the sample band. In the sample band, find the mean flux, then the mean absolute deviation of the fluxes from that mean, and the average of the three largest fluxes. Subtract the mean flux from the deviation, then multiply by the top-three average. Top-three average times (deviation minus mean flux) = -33.1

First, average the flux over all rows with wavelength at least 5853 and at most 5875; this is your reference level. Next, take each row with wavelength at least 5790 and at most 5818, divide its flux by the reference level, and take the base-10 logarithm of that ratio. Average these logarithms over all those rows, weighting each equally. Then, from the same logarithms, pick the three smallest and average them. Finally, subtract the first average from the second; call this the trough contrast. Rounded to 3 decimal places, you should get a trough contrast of -0.032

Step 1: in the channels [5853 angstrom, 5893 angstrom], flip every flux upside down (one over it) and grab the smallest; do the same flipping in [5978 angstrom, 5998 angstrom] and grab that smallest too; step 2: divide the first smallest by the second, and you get 0.93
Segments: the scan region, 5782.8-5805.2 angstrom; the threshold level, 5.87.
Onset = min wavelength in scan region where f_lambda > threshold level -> 5784.0 angstrom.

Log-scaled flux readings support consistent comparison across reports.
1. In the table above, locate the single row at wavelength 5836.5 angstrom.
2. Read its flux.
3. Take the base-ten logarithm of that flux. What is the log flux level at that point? 0.763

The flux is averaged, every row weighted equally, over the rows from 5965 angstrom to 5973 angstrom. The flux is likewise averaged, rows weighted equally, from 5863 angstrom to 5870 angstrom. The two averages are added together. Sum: 12.0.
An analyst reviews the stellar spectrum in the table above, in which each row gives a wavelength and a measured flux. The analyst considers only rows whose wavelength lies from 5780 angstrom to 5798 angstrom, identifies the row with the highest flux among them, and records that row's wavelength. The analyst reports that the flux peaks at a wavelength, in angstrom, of 5784.0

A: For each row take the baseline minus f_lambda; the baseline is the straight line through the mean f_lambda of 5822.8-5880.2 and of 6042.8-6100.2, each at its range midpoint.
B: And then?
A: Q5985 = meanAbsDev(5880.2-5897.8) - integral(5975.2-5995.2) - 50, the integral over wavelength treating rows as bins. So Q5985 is -51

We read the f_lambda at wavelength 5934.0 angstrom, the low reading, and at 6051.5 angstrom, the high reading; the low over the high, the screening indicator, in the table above 1.12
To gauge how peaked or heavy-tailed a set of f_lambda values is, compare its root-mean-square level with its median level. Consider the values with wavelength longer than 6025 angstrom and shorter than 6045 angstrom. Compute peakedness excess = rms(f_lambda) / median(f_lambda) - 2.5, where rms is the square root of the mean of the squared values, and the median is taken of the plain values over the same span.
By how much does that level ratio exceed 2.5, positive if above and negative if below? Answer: -1.50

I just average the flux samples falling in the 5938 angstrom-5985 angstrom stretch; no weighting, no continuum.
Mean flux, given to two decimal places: 5.75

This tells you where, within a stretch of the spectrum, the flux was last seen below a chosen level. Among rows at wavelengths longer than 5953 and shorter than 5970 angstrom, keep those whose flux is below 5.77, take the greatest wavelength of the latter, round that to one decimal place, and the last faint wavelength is 5959.0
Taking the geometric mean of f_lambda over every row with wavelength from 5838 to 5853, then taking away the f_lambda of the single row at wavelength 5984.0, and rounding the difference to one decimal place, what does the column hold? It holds 0.0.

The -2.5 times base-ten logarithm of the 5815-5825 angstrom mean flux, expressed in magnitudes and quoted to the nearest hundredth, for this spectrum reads -1.95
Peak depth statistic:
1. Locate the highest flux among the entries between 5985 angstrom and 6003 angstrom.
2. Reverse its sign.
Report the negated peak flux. -6.0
